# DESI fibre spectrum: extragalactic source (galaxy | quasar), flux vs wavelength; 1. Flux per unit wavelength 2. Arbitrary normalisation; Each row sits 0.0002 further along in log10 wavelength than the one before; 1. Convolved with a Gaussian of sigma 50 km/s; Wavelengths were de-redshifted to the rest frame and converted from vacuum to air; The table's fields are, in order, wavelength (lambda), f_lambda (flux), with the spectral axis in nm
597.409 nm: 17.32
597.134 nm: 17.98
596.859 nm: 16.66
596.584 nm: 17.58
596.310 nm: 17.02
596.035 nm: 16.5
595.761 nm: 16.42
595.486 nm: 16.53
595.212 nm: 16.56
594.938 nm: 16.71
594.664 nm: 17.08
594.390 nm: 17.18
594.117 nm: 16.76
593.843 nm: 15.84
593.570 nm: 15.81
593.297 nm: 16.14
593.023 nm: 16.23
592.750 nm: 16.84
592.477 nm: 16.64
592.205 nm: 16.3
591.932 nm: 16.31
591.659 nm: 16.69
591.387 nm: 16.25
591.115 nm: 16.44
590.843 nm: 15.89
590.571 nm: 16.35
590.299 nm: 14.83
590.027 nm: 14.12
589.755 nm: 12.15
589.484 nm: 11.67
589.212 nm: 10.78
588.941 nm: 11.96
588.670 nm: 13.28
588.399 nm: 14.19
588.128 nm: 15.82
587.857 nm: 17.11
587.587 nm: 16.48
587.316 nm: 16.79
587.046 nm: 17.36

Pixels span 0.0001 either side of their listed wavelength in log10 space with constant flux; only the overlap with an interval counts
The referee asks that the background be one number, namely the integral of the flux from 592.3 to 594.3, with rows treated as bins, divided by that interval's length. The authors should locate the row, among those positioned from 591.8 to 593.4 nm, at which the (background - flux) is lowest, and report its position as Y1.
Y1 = 592.750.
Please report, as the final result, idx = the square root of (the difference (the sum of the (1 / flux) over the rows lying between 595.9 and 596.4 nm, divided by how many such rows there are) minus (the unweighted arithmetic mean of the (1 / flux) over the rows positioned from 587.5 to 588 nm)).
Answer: 0.011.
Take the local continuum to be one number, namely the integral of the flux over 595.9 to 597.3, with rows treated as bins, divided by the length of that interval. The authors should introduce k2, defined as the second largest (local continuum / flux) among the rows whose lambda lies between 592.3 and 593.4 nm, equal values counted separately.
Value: 1.06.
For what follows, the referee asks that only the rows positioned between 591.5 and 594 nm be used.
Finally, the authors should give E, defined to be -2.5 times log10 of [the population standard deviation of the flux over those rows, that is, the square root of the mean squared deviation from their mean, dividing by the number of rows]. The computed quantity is 1.2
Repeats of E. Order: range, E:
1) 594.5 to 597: 1.1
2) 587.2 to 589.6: -0.9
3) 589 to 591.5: -0.8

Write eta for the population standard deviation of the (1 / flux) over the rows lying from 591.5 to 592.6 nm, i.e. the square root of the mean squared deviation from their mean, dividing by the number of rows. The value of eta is 0.001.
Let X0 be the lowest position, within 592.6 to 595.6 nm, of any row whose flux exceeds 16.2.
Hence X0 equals 592.750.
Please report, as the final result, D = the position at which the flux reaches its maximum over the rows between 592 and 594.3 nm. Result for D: 592.750 nm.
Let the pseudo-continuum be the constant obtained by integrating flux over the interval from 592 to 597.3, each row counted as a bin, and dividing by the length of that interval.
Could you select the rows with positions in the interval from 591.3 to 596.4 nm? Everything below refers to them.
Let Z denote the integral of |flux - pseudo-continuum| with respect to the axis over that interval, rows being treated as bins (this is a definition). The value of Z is 1.6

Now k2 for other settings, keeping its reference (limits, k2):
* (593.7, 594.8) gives 1.02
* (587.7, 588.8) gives 1.21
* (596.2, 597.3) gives 1.01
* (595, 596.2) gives 1.04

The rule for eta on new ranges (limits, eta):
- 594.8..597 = 0.001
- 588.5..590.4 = 0.008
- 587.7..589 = 0.009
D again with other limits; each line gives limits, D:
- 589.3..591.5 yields 591.115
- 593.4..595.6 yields 594.390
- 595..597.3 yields 597.134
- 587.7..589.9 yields 587.857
